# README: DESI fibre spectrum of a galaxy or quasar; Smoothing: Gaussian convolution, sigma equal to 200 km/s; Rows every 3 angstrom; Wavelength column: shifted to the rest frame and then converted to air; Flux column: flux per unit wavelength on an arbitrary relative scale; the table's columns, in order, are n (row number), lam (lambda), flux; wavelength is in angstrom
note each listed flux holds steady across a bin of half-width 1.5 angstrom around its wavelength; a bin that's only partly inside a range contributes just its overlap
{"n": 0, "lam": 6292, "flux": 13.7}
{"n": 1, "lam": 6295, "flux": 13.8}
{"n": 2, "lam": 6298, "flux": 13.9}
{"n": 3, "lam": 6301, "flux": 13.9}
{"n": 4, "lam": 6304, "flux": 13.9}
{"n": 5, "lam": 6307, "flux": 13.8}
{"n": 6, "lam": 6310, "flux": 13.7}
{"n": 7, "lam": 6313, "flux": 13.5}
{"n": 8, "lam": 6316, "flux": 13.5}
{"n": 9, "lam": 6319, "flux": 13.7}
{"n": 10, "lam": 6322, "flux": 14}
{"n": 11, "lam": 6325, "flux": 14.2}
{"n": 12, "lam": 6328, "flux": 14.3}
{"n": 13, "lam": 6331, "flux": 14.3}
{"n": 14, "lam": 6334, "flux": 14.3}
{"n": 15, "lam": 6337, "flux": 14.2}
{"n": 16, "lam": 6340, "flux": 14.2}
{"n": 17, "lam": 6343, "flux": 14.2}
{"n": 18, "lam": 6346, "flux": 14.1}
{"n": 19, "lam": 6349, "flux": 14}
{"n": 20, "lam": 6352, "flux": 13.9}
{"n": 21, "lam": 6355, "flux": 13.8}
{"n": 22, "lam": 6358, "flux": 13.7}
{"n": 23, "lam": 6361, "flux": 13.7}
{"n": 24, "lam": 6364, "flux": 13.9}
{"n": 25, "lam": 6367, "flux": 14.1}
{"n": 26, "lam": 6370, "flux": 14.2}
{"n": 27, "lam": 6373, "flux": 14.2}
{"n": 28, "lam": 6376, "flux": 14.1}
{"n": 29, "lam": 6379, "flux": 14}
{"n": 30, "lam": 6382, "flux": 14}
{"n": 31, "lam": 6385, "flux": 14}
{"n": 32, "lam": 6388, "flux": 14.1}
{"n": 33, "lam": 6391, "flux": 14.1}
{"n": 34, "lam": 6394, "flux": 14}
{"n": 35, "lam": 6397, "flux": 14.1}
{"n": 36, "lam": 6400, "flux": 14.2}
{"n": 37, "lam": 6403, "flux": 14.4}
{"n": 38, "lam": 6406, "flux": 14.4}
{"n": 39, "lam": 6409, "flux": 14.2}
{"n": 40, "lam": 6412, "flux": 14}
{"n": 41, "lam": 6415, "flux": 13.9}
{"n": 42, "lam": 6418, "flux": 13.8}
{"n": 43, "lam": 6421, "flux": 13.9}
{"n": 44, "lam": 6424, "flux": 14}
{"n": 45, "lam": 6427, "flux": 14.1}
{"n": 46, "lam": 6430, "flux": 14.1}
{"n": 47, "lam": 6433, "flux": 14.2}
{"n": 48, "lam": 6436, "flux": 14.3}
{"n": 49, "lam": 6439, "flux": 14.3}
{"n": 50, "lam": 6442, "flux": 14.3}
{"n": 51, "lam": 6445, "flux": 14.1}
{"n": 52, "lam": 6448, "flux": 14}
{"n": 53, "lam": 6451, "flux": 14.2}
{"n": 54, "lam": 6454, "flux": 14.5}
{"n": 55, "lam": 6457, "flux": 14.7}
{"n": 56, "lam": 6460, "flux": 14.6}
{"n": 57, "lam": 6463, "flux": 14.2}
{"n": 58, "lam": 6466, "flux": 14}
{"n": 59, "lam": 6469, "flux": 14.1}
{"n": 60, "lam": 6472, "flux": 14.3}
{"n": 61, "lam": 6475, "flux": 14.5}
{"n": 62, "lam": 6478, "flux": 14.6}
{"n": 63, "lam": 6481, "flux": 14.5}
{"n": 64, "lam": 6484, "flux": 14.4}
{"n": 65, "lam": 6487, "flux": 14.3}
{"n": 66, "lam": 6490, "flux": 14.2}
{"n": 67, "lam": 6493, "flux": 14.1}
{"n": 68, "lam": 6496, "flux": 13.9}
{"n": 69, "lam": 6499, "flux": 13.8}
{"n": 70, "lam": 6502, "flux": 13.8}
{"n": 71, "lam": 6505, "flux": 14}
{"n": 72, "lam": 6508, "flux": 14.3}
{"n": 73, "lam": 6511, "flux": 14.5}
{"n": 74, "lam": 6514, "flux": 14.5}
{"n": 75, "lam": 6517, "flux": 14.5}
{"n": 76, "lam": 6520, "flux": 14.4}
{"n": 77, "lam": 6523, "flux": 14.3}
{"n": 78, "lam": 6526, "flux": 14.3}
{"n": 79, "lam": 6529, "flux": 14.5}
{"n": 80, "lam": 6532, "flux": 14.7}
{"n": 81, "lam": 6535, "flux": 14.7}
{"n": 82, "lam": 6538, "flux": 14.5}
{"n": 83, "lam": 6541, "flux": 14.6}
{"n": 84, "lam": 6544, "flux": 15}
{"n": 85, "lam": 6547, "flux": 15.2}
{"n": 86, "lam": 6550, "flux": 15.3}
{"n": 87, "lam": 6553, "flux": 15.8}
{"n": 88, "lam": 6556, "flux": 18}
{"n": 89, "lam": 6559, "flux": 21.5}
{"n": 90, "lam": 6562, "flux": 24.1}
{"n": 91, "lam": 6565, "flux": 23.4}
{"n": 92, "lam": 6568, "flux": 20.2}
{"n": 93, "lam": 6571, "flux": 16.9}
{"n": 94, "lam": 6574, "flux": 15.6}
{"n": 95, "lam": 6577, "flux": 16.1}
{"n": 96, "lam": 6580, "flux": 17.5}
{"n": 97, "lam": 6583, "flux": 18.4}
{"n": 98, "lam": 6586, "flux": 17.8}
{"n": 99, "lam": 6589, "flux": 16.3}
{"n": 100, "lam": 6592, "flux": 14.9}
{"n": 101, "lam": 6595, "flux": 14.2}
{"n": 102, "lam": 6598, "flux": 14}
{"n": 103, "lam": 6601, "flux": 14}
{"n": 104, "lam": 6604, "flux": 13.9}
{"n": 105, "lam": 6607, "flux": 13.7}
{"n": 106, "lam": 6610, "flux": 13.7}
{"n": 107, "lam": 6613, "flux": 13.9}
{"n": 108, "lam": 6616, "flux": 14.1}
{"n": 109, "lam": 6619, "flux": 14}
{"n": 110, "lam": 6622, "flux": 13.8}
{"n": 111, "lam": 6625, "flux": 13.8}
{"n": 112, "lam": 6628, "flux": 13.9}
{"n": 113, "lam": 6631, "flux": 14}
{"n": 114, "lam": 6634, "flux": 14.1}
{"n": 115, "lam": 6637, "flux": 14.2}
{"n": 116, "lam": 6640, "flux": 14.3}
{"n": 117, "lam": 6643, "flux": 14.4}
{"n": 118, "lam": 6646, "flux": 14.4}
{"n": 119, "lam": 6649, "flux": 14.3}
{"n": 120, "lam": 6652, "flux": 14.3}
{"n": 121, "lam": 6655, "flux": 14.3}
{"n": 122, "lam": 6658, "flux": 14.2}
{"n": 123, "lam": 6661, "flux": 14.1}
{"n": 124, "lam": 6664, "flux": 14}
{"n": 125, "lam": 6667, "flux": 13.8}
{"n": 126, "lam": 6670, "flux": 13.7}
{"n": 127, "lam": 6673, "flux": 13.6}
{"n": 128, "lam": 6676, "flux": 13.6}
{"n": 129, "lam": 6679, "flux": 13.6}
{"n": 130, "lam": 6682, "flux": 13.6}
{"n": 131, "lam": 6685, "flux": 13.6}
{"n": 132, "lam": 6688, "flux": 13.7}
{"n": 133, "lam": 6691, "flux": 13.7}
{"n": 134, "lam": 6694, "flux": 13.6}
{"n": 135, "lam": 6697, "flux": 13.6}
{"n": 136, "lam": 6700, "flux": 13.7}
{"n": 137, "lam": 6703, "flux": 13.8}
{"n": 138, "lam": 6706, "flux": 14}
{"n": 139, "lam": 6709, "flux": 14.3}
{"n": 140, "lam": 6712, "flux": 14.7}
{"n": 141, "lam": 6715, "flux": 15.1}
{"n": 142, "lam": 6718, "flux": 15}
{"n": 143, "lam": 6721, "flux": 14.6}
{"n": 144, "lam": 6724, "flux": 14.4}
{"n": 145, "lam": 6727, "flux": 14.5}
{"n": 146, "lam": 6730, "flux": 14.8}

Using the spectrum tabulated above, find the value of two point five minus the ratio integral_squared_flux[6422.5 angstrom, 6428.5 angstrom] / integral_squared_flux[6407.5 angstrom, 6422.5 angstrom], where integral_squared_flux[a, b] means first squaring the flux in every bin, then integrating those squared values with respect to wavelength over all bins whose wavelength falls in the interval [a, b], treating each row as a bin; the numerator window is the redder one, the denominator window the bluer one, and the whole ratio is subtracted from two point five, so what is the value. 2.1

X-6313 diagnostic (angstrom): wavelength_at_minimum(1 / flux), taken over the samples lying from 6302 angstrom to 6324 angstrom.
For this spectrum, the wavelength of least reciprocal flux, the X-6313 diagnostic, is 6322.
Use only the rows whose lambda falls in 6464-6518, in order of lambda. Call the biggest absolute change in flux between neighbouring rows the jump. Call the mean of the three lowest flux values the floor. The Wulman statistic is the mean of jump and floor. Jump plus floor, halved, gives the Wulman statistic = 7.07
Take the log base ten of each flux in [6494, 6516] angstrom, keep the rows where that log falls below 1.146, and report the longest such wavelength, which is 6502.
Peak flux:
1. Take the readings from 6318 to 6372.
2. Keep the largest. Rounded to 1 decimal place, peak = 14.3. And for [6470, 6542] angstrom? 14.7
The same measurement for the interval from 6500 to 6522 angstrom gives 14.5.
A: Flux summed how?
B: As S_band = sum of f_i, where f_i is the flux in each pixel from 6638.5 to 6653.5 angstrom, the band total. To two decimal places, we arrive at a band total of 71.70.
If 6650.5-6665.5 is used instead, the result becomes 70.90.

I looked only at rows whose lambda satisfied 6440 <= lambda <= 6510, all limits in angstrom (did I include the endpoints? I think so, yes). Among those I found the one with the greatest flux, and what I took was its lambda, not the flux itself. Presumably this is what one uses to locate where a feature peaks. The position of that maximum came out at 6457 angstrom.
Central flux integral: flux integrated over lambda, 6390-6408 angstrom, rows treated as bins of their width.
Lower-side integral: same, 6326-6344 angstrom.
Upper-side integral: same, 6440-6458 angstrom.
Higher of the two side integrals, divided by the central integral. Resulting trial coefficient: 1.01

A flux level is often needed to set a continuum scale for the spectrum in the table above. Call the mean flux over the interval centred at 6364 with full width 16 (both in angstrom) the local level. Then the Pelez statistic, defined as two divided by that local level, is 0.144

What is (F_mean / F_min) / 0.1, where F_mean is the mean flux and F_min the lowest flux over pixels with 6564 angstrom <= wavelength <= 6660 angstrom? 11.1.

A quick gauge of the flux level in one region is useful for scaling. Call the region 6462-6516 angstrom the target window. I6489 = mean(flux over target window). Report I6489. 14.2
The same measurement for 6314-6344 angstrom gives 14.1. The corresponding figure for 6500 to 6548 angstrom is 14.5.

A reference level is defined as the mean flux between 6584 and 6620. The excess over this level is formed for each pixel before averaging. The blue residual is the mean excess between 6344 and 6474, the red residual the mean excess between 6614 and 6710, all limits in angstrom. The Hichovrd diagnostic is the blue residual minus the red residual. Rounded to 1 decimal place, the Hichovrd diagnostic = 0.2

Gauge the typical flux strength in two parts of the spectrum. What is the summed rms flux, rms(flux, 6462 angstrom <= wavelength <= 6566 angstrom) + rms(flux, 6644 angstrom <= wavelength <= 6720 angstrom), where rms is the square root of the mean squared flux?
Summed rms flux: 29.5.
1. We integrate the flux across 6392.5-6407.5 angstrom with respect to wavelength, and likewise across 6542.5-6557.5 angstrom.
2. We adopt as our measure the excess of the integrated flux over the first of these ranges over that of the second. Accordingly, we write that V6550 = -25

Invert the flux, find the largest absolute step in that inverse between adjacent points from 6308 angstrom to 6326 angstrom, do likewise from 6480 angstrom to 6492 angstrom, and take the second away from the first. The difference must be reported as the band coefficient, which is 0.0011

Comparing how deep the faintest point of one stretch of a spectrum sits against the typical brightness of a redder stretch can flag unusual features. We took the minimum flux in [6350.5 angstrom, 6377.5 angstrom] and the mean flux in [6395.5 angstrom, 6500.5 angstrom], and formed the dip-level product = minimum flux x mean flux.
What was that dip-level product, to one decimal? 194.6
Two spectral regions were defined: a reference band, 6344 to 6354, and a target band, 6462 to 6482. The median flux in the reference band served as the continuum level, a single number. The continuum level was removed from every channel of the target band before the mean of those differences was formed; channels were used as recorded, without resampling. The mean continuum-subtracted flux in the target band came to 0.3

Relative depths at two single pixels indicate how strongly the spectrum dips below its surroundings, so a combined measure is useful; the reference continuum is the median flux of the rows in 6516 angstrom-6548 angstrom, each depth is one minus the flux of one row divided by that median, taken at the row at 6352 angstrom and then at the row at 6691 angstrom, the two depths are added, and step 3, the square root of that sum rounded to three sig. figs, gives 0.311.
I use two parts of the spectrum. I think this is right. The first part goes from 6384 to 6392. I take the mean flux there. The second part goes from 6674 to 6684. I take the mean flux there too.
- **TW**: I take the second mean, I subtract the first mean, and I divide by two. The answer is -0.23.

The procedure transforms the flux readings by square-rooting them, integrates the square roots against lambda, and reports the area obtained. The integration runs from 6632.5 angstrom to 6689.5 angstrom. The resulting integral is 213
